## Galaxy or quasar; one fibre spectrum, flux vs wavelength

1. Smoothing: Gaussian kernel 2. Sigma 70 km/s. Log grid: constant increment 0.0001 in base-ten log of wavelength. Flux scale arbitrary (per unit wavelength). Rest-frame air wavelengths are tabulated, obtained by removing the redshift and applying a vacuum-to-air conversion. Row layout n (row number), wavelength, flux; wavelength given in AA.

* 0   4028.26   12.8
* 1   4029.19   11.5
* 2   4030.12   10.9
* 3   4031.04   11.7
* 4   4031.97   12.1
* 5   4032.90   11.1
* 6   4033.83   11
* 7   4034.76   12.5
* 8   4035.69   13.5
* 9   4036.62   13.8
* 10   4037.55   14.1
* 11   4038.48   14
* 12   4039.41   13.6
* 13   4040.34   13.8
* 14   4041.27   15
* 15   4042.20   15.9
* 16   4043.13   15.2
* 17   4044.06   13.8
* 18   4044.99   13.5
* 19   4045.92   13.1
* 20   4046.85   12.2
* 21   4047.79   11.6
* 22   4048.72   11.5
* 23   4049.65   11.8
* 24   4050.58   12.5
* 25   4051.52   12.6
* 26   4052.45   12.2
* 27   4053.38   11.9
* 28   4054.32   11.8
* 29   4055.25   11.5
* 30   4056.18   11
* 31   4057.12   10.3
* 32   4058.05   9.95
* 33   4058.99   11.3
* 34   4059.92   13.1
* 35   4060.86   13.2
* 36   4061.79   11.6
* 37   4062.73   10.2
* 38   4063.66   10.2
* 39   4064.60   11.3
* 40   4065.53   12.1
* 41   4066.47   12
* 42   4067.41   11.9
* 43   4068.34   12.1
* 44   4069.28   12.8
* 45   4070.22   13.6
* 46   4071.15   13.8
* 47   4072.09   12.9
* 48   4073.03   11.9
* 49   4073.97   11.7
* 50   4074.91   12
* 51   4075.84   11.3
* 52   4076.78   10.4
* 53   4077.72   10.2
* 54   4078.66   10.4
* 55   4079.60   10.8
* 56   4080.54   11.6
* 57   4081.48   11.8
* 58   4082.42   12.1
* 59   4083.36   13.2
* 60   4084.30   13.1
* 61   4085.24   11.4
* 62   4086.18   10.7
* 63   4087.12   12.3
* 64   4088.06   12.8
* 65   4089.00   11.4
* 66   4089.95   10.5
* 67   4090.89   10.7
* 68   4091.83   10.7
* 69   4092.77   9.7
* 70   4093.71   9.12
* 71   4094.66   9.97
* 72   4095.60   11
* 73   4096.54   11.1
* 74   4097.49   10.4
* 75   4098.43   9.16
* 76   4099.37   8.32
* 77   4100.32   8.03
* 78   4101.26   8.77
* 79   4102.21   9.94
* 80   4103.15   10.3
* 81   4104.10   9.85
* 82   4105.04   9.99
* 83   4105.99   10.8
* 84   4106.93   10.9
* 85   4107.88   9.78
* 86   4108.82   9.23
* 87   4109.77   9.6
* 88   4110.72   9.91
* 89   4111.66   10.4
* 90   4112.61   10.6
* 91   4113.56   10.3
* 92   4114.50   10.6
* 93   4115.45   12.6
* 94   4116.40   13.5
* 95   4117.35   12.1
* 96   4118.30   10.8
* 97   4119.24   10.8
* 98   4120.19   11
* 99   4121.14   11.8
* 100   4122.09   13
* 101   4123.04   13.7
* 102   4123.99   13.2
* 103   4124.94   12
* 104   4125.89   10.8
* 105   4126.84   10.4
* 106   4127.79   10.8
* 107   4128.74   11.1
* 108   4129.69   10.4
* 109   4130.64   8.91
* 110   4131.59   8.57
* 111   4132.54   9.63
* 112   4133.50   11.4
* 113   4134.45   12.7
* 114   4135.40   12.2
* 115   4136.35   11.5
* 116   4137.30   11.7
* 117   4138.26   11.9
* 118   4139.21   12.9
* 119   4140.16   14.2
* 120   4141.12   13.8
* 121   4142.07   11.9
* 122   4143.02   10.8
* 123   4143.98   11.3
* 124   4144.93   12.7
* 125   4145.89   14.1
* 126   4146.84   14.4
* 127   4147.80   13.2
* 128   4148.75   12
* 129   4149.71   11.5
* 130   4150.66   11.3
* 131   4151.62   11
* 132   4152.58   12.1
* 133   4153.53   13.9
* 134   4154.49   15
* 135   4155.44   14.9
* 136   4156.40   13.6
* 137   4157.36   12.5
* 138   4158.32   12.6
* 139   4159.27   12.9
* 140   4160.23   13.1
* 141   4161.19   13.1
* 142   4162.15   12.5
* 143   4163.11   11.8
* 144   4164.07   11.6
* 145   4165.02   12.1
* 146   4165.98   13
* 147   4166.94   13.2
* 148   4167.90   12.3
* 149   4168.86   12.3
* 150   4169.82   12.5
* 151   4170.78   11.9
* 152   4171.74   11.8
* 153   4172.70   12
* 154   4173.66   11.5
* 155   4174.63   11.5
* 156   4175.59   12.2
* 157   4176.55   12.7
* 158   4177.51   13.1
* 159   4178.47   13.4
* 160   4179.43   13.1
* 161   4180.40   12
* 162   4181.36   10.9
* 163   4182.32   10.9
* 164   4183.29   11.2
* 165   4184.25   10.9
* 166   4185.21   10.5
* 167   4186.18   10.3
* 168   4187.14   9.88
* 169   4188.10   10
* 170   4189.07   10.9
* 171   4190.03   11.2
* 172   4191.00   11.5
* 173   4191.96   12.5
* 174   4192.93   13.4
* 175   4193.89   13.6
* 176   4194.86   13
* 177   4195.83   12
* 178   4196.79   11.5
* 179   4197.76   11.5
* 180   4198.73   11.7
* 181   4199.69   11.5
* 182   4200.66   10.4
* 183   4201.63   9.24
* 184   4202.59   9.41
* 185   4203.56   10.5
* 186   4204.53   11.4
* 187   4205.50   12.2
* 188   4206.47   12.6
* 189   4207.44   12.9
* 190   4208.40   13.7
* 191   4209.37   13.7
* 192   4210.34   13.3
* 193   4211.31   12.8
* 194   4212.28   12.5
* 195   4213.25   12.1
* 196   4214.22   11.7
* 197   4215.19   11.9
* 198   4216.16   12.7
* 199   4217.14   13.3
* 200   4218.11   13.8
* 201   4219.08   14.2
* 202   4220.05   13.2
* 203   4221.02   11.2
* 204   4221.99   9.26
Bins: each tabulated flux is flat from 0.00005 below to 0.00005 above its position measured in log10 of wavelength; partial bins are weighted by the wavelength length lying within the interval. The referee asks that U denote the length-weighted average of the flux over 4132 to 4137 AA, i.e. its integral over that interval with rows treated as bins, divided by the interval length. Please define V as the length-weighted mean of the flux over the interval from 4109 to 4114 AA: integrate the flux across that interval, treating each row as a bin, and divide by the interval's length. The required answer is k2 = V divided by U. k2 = 0.88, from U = 11.5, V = 10.1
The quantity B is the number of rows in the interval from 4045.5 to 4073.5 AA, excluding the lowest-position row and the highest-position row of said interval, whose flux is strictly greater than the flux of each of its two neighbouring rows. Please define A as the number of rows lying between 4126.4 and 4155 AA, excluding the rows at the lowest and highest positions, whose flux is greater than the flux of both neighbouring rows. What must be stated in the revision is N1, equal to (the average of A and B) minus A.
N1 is 0.0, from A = 4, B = 4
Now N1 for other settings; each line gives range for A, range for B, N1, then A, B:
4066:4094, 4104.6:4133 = 0.5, 4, 5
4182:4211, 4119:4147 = 0.5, 3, 4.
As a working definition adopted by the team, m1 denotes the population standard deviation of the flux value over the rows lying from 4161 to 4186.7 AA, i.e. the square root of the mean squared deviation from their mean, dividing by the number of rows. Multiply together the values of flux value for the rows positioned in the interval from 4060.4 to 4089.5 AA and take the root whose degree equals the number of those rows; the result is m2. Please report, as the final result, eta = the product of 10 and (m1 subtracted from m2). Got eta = 109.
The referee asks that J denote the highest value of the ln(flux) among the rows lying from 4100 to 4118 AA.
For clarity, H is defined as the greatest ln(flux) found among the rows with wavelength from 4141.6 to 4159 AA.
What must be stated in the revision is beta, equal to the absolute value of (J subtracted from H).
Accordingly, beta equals 0.105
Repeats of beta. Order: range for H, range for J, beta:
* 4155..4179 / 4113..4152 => 0.034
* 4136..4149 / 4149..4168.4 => 0.041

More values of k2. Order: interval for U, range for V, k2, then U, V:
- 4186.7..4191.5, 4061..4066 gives 1.05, 10.7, 11.2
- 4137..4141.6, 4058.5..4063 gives 0.92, 12.9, 11.9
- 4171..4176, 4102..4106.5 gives 0.87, 11.8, 10.2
